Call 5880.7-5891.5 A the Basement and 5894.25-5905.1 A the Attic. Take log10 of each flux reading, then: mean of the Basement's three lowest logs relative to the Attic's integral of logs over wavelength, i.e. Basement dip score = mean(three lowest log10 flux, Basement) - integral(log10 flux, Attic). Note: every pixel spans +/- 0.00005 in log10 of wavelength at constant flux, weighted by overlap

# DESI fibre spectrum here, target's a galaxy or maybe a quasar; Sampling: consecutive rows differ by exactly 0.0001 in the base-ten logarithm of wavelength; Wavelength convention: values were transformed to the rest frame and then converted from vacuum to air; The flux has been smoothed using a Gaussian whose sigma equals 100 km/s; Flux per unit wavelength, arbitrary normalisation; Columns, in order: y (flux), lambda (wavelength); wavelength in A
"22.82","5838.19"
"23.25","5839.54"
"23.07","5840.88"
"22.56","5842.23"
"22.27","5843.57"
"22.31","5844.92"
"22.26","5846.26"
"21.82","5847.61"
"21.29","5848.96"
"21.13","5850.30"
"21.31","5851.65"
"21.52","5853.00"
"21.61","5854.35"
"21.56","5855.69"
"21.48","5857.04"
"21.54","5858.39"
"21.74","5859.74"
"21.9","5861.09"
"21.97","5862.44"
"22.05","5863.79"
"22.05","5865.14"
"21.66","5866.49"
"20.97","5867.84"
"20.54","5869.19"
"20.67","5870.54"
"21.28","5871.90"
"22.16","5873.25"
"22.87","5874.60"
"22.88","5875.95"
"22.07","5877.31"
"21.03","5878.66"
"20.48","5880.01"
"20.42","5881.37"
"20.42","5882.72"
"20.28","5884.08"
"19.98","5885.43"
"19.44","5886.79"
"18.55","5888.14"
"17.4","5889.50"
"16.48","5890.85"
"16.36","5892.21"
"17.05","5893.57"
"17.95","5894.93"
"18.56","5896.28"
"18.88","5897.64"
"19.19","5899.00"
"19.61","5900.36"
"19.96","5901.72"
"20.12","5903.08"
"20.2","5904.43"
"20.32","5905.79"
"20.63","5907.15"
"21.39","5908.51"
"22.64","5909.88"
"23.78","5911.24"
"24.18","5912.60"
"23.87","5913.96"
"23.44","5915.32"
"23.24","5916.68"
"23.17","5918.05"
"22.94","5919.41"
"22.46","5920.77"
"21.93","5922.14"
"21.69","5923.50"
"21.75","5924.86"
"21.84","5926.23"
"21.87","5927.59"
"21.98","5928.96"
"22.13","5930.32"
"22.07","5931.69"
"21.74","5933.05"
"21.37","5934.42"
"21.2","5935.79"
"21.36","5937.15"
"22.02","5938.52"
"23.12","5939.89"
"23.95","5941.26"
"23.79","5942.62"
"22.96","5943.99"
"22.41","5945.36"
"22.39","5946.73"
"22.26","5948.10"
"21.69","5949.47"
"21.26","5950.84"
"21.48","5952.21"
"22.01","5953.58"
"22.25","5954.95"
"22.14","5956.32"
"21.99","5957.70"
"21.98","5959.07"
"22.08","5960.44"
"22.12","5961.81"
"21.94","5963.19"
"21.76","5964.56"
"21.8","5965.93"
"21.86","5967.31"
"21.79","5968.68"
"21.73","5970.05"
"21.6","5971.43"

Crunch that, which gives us -12.7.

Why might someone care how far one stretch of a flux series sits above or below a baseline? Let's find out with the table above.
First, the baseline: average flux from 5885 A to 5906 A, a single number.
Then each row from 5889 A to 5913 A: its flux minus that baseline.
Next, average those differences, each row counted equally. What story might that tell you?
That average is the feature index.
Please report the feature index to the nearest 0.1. 1.0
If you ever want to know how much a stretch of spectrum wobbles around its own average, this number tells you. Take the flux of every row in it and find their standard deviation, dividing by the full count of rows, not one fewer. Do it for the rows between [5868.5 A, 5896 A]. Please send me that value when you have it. 2.0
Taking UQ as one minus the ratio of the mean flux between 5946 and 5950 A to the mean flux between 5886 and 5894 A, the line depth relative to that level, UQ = -0.26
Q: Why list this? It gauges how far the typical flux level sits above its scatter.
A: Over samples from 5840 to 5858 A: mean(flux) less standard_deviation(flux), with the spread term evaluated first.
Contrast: 21.3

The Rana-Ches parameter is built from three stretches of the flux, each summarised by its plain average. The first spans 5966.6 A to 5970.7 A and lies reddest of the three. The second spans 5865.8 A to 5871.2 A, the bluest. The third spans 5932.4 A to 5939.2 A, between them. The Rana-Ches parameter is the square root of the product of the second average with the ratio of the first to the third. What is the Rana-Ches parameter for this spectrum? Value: 4.61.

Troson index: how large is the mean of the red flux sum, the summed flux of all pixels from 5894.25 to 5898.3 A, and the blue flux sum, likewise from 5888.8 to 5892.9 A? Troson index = 52.8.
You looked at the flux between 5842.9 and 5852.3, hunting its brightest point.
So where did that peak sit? 5844.92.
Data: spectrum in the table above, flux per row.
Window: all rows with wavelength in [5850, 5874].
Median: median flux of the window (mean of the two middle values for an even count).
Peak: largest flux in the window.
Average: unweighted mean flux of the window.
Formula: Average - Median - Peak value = -22.2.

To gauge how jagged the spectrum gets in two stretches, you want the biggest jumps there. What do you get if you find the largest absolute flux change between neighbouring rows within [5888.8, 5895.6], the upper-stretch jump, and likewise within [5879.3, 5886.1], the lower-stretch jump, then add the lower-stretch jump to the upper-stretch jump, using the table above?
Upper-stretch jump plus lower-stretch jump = 1.2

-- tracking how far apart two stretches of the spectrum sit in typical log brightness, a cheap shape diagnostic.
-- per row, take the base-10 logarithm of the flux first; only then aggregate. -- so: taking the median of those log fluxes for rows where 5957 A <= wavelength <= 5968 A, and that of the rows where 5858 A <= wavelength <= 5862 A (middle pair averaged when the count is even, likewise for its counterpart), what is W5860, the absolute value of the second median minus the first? 0.00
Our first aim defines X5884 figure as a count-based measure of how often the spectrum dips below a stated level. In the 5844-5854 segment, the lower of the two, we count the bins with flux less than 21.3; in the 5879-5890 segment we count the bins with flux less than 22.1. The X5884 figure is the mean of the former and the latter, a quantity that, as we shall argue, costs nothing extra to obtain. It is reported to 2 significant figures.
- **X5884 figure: 5.0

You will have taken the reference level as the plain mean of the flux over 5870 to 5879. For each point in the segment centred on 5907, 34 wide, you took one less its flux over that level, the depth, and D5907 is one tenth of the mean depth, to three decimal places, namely 0.005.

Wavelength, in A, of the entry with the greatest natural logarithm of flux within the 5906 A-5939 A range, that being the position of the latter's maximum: 5912.60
